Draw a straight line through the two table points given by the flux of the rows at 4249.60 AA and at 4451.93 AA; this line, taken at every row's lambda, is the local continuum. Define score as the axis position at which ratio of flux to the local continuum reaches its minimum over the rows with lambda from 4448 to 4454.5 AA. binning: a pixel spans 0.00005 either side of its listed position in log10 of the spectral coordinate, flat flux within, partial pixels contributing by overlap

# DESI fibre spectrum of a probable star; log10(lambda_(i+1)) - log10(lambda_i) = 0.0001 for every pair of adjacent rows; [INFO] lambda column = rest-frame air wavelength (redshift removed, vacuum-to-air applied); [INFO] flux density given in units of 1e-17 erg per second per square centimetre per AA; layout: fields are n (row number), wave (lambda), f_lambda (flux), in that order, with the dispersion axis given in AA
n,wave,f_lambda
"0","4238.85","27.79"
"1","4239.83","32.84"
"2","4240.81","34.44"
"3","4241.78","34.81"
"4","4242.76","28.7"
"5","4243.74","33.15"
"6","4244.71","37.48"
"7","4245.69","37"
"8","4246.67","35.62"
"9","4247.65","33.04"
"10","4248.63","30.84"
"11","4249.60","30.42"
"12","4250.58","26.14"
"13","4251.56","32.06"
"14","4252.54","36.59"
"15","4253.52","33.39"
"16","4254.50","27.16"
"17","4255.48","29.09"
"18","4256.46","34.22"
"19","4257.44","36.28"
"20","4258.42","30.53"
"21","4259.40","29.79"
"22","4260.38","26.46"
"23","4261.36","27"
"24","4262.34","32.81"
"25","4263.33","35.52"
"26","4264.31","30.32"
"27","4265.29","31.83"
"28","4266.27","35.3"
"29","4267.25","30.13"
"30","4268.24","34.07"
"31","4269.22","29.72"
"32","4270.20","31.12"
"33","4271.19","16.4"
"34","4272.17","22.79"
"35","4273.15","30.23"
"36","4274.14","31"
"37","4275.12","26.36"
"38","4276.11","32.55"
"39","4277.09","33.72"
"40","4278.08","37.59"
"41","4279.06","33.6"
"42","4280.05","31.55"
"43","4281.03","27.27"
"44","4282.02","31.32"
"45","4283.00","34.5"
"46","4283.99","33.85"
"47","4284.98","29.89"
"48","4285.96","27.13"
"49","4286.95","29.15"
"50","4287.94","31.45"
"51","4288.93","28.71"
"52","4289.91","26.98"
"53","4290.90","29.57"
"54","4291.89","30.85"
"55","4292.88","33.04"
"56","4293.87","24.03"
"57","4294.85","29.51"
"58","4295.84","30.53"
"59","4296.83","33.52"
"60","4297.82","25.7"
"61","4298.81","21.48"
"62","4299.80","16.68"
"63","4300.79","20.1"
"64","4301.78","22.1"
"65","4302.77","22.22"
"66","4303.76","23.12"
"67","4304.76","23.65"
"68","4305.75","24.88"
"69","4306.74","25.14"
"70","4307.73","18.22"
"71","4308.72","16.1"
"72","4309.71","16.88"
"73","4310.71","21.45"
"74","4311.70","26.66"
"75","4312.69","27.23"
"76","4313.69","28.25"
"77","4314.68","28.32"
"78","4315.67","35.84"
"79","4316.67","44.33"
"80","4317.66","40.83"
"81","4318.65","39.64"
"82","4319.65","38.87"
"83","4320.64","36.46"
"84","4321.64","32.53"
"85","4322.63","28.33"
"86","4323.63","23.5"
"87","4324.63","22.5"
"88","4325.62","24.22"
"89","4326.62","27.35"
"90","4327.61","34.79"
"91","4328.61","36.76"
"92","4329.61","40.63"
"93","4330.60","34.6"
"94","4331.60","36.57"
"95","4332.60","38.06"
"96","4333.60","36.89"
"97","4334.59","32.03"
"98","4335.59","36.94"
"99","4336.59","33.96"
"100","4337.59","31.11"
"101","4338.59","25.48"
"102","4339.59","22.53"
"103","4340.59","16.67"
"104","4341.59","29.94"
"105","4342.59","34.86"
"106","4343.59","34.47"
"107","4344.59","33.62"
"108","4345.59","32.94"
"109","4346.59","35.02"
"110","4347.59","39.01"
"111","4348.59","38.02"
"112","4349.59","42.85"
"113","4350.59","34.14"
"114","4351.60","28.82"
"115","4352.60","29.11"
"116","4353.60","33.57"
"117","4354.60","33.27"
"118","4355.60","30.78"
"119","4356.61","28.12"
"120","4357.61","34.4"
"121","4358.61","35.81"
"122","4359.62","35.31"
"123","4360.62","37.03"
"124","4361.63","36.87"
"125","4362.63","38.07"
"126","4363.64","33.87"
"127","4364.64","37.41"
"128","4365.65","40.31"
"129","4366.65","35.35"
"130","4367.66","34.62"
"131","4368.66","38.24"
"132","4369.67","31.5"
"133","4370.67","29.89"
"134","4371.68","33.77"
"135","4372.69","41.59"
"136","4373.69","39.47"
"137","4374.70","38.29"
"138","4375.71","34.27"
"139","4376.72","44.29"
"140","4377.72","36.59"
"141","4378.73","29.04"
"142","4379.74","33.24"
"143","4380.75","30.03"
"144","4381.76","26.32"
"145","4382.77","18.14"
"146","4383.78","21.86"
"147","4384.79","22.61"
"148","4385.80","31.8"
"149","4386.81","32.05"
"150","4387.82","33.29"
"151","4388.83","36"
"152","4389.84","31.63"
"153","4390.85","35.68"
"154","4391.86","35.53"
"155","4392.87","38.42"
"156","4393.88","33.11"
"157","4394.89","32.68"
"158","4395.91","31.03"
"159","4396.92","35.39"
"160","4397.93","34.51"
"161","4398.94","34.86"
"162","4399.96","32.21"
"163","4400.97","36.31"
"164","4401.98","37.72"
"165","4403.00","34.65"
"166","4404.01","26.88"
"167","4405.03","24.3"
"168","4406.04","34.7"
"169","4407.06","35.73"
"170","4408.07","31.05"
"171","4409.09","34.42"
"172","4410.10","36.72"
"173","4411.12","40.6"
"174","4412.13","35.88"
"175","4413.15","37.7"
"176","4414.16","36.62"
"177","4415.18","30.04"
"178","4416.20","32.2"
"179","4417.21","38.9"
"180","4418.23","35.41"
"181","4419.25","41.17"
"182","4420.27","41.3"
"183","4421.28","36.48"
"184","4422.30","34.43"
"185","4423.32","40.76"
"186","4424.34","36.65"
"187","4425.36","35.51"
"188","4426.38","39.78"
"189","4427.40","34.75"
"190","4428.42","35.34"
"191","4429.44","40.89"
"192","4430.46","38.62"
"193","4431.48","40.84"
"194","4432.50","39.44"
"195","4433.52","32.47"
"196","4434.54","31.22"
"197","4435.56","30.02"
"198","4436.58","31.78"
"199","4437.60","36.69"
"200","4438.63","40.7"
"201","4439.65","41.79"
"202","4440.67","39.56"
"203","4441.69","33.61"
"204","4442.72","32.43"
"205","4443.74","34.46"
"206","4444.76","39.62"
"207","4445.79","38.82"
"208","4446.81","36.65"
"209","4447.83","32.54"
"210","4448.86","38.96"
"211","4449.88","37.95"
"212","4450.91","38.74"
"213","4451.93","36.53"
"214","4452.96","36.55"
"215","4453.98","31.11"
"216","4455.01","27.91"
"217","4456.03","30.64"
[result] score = 4453.98 AA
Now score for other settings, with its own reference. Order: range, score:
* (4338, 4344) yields 4340.59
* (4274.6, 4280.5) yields 4275.12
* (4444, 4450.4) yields 4447.83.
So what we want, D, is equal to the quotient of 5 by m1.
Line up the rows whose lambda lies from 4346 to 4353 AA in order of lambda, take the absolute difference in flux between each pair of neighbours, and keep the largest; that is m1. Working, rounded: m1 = 9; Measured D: 0.57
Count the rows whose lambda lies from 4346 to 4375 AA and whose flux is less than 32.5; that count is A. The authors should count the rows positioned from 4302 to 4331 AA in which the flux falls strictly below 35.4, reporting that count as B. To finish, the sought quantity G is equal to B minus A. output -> 15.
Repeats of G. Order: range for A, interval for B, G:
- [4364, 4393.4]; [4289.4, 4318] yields 15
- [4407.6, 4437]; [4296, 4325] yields 16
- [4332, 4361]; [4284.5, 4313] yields 19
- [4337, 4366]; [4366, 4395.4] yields 10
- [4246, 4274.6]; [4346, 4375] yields -3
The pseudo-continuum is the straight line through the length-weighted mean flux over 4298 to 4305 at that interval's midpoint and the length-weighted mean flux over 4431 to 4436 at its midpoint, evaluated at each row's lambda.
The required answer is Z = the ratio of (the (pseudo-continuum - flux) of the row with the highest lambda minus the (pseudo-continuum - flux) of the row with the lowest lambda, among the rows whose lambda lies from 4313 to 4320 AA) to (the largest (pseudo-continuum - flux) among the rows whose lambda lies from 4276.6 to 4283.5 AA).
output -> 1.26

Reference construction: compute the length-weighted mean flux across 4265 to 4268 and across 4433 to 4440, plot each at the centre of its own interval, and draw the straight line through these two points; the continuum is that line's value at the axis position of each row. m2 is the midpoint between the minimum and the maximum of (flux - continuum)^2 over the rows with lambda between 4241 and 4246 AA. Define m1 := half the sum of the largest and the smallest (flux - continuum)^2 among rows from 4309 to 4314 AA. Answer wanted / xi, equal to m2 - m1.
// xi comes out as -130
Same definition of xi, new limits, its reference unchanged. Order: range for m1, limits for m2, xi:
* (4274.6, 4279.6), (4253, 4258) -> -6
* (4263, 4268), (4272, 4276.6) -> 44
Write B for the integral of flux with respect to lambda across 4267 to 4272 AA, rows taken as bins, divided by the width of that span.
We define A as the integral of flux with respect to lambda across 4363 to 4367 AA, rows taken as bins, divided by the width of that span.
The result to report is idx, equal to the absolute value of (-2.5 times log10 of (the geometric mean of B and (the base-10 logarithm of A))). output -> 2.05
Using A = 36.8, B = 27.8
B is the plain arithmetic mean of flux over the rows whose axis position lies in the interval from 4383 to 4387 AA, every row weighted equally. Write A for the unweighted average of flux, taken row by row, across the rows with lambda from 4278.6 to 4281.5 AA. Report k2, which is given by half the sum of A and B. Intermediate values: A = 30.8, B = 27.1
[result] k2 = 29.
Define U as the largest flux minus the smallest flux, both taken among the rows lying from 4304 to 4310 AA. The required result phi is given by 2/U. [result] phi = 0.22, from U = 9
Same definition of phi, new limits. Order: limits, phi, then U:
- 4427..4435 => 0.21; 10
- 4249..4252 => 0.34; 6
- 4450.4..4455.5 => 0.18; 11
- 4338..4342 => 0.15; 13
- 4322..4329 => 0.14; 14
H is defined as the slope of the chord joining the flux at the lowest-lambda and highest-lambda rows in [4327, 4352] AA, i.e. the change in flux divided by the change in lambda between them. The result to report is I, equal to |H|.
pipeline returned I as 0.25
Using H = -0.25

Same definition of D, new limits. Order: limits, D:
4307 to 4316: 0.66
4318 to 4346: 0.38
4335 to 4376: 0.38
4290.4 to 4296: 0.55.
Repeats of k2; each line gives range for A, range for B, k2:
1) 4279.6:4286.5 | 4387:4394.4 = 33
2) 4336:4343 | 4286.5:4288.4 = 29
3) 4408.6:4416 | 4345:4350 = 37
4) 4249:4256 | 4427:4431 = 34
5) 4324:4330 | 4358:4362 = 34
